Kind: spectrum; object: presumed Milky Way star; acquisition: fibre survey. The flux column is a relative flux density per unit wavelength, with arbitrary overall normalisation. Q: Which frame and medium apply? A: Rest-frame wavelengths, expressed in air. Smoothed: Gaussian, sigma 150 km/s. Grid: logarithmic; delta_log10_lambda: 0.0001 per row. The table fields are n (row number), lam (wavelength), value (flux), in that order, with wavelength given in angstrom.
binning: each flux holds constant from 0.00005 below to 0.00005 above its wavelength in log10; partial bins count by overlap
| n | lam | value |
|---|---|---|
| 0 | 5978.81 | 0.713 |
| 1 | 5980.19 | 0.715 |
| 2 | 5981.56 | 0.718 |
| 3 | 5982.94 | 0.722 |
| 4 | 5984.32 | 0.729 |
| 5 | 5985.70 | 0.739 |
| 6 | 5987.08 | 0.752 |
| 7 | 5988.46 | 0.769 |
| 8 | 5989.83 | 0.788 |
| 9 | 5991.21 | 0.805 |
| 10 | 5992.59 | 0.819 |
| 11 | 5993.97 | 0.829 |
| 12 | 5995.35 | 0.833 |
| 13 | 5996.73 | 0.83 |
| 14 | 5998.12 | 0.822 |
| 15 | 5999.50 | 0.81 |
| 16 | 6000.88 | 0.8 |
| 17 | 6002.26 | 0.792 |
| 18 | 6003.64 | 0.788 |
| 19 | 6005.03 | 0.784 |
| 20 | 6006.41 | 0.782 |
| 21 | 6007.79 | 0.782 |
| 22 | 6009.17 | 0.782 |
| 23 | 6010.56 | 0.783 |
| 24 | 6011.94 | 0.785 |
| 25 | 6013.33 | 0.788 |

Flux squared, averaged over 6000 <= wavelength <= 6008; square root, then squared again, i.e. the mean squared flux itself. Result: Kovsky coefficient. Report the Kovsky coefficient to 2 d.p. 0.62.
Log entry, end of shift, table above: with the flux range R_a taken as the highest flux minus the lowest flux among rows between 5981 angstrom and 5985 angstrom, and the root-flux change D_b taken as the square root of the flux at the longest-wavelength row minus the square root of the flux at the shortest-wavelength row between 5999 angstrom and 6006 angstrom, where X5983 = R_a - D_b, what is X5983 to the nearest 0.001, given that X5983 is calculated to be 0.026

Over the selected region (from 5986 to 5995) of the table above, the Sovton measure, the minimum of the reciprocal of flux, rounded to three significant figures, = 1.21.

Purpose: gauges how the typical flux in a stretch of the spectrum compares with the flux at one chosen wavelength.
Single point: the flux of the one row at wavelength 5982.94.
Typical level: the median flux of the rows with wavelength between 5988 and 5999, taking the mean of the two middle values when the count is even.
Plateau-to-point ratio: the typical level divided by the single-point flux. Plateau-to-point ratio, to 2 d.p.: 1.14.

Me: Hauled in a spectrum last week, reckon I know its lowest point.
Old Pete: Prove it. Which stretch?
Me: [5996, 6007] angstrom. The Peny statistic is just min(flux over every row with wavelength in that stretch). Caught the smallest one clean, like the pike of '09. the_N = 0.782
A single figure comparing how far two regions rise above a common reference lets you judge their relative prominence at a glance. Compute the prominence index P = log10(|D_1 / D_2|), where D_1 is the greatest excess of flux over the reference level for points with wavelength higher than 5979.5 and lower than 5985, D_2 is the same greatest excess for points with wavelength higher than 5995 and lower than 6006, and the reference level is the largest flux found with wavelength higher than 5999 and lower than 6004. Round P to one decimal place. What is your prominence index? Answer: 0.5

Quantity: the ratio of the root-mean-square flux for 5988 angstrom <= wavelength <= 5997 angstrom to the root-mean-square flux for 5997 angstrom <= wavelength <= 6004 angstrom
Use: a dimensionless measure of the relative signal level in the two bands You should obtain 1.01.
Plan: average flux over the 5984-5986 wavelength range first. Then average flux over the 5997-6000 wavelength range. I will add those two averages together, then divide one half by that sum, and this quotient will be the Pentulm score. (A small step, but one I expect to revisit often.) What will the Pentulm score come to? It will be 0.323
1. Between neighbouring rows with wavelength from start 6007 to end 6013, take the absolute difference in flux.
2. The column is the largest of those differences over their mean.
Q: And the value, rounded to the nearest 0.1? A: 2.0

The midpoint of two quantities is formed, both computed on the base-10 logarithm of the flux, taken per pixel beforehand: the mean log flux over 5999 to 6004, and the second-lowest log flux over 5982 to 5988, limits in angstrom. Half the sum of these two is -0.118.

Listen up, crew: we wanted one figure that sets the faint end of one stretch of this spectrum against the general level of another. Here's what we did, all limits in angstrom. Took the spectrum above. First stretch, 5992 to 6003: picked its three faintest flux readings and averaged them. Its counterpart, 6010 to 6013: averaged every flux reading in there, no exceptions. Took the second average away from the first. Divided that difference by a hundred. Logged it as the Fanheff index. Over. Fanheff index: 0.0002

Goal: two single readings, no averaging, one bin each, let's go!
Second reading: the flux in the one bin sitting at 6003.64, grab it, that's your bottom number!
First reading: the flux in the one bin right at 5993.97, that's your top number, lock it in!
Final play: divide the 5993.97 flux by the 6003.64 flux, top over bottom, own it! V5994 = 1.05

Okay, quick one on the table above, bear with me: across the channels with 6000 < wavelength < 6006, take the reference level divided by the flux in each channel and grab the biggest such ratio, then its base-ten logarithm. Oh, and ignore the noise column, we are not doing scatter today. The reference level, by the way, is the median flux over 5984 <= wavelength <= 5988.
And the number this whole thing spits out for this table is -0.0257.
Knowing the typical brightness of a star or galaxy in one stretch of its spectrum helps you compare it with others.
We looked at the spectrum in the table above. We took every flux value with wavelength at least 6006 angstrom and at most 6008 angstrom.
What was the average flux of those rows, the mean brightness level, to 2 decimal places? 0.78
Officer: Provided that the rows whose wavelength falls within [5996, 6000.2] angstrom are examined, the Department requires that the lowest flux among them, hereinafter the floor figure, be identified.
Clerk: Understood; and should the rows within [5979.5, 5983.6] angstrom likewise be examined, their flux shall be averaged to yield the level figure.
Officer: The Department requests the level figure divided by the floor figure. 0.89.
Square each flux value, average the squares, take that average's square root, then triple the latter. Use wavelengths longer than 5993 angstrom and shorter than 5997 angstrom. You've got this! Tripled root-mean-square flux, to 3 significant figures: 2.49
